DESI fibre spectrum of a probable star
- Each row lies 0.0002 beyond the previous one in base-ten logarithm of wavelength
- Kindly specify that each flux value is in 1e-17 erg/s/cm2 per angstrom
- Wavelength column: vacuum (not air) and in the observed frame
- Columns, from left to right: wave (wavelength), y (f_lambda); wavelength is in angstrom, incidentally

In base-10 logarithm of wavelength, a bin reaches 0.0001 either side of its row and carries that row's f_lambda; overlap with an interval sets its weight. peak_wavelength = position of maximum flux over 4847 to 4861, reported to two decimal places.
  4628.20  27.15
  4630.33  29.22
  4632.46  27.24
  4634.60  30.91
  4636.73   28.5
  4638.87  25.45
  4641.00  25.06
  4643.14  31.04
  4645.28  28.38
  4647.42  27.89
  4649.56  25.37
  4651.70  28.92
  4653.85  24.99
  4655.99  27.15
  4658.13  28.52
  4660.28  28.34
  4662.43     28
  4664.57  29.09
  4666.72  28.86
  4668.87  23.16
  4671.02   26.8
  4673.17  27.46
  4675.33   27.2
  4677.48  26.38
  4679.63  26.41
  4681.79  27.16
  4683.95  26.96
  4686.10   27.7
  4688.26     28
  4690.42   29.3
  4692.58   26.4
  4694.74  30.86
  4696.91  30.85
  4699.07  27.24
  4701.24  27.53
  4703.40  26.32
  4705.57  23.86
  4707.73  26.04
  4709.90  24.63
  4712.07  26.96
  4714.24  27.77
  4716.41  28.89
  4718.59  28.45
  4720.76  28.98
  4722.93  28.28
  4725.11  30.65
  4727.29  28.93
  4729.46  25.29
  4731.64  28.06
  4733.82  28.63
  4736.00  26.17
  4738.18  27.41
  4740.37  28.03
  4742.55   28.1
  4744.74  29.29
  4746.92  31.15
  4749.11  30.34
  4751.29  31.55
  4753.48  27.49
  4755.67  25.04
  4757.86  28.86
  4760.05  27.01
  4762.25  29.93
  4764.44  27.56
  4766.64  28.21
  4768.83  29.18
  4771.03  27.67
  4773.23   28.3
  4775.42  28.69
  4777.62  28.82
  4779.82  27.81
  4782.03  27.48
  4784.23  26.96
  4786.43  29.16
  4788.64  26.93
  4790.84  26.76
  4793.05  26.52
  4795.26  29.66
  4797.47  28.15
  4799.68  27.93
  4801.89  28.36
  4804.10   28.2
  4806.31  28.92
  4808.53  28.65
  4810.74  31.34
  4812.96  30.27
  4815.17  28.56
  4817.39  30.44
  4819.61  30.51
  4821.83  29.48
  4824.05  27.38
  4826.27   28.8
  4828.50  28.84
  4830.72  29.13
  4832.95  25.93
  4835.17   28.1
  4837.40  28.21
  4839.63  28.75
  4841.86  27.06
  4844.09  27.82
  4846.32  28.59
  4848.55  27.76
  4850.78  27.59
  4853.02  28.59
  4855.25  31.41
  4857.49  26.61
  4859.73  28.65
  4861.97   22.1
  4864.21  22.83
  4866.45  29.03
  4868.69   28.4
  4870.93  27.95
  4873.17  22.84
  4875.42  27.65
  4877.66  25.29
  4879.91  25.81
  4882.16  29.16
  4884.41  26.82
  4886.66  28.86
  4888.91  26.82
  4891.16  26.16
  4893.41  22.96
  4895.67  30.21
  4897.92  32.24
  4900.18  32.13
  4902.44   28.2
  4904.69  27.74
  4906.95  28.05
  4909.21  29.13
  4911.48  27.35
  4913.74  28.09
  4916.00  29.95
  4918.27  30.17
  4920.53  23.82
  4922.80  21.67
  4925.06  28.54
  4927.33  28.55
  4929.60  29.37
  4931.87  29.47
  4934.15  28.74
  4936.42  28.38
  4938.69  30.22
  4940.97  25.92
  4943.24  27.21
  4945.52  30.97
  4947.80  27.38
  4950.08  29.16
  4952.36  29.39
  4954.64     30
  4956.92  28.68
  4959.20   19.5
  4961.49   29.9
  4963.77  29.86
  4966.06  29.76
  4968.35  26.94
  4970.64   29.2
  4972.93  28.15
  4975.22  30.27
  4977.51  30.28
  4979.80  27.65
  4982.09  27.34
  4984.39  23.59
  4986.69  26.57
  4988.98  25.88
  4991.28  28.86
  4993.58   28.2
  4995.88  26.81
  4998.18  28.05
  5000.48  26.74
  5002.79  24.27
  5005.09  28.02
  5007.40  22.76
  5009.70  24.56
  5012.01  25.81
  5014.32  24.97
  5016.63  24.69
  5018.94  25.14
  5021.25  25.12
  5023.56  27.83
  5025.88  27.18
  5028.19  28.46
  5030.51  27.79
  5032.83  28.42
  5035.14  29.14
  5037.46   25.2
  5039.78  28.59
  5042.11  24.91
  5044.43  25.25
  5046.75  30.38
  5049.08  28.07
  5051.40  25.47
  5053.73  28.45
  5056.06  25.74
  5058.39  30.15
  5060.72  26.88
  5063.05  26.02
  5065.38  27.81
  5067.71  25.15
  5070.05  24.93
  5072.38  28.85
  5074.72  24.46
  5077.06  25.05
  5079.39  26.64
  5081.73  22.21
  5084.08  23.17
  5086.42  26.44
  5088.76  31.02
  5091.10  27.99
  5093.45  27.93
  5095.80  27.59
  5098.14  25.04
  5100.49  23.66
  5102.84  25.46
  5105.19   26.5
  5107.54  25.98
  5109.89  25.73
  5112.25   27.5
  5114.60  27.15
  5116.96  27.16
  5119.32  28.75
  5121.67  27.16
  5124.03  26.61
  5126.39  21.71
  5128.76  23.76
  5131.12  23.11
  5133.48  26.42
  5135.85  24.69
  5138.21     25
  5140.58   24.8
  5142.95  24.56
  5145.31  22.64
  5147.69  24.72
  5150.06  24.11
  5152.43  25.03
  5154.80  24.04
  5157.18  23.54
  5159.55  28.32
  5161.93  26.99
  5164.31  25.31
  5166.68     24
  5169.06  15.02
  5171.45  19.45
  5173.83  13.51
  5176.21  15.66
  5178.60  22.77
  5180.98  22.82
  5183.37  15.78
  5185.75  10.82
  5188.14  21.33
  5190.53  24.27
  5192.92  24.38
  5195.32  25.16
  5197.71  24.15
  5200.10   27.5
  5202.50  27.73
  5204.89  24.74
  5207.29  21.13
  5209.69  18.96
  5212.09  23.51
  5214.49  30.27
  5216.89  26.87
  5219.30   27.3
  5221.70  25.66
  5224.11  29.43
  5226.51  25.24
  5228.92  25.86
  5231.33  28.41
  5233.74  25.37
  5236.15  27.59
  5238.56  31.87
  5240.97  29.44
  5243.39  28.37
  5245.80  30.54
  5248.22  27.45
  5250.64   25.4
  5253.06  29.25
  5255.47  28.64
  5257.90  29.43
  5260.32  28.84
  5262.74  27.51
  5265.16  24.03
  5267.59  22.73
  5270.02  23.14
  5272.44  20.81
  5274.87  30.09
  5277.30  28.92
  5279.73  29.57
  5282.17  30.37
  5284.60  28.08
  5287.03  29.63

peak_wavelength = 4855.25 angstrom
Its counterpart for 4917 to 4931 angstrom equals 4918.27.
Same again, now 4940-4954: 4945.52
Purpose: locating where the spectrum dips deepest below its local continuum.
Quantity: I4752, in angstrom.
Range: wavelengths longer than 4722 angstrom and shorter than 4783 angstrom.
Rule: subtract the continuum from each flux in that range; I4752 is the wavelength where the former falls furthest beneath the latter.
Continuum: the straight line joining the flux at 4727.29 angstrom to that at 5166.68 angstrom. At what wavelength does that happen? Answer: 4729.46 angstrom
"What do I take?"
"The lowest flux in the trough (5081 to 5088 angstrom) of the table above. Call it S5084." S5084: 22.21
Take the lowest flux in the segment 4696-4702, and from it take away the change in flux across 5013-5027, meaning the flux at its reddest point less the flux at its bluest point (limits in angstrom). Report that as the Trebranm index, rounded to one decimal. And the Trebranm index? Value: 25.0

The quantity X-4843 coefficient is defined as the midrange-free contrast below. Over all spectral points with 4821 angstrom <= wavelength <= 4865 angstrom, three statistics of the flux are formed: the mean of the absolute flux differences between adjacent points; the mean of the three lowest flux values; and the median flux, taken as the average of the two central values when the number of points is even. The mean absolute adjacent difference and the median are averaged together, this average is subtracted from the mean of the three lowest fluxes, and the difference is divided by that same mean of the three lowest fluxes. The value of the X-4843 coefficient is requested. 0.37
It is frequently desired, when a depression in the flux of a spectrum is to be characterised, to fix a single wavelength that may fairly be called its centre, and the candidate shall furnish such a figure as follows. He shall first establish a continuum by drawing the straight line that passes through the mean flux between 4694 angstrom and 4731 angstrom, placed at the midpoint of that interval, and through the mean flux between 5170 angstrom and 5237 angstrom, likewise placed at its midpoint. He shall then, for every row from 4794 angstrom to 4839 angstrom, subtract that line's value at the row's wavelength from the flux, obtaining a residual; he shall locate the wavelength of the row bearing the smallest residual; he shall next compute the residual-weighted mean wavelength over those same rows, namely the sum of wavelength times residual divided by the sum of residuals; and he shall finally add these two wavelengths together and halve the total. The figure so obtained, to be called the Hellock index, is 4824.2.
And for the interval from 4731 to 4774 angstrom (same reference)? 4754.9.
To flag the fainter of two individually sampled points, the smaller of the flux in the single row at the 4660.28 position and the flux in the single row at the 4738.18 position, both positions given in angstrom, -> 27.4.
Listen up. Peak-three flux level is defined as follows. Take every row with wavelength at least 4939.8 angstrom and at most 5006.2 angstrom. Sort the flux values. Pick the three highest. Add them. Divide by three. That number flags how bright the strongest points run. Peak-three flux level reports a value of 30.5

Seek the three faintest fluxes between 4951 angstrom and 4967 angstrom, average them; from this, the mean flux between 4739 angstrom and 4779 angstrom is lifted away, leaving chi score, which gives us -2.8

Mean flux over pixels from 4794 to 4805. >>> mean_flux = 28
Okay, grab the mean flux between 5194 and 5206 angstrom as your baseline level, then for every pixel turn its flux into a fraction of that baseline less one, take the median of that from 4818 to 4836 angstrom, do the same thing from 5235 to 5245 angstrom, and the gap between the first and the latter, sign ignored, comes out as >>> 0.00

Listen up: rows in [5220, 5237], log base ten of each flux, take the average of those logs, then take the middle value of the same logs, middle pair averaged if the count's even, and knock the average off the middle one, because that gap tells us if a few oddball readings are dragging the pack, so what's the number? -0.015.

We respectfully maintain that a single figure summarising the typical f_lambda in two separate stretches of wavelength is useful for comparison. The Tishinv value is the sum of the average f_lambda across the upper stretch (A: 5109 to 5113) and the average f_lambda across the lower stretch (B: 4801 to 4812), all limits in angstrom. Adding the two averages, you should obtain 55.7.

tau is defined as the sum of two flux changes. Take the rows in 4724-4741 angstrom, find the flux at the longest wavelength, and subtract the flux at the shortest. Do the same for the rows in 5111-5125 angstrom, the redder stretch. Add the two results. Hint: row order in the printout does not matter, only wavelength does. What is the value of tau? -3.5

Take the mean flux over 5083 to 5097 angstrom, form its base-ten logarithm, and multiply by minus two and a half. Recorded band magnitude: -3.59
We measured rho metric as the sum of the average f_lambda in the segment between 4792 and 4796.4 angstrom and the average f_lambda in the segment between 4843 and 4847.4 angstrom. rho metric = 56.30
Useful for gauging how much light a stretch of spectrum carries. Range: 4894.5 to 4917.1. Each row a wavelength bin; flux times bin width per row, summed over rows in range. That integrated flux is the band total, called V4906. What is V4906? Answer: 662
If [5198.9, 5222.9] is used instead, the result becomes 609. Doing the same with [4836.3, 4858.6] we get 630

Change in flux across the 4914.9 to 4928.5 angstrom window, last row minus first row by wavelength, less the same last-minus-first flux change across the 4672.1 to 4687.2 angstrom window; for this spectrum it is -1.6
